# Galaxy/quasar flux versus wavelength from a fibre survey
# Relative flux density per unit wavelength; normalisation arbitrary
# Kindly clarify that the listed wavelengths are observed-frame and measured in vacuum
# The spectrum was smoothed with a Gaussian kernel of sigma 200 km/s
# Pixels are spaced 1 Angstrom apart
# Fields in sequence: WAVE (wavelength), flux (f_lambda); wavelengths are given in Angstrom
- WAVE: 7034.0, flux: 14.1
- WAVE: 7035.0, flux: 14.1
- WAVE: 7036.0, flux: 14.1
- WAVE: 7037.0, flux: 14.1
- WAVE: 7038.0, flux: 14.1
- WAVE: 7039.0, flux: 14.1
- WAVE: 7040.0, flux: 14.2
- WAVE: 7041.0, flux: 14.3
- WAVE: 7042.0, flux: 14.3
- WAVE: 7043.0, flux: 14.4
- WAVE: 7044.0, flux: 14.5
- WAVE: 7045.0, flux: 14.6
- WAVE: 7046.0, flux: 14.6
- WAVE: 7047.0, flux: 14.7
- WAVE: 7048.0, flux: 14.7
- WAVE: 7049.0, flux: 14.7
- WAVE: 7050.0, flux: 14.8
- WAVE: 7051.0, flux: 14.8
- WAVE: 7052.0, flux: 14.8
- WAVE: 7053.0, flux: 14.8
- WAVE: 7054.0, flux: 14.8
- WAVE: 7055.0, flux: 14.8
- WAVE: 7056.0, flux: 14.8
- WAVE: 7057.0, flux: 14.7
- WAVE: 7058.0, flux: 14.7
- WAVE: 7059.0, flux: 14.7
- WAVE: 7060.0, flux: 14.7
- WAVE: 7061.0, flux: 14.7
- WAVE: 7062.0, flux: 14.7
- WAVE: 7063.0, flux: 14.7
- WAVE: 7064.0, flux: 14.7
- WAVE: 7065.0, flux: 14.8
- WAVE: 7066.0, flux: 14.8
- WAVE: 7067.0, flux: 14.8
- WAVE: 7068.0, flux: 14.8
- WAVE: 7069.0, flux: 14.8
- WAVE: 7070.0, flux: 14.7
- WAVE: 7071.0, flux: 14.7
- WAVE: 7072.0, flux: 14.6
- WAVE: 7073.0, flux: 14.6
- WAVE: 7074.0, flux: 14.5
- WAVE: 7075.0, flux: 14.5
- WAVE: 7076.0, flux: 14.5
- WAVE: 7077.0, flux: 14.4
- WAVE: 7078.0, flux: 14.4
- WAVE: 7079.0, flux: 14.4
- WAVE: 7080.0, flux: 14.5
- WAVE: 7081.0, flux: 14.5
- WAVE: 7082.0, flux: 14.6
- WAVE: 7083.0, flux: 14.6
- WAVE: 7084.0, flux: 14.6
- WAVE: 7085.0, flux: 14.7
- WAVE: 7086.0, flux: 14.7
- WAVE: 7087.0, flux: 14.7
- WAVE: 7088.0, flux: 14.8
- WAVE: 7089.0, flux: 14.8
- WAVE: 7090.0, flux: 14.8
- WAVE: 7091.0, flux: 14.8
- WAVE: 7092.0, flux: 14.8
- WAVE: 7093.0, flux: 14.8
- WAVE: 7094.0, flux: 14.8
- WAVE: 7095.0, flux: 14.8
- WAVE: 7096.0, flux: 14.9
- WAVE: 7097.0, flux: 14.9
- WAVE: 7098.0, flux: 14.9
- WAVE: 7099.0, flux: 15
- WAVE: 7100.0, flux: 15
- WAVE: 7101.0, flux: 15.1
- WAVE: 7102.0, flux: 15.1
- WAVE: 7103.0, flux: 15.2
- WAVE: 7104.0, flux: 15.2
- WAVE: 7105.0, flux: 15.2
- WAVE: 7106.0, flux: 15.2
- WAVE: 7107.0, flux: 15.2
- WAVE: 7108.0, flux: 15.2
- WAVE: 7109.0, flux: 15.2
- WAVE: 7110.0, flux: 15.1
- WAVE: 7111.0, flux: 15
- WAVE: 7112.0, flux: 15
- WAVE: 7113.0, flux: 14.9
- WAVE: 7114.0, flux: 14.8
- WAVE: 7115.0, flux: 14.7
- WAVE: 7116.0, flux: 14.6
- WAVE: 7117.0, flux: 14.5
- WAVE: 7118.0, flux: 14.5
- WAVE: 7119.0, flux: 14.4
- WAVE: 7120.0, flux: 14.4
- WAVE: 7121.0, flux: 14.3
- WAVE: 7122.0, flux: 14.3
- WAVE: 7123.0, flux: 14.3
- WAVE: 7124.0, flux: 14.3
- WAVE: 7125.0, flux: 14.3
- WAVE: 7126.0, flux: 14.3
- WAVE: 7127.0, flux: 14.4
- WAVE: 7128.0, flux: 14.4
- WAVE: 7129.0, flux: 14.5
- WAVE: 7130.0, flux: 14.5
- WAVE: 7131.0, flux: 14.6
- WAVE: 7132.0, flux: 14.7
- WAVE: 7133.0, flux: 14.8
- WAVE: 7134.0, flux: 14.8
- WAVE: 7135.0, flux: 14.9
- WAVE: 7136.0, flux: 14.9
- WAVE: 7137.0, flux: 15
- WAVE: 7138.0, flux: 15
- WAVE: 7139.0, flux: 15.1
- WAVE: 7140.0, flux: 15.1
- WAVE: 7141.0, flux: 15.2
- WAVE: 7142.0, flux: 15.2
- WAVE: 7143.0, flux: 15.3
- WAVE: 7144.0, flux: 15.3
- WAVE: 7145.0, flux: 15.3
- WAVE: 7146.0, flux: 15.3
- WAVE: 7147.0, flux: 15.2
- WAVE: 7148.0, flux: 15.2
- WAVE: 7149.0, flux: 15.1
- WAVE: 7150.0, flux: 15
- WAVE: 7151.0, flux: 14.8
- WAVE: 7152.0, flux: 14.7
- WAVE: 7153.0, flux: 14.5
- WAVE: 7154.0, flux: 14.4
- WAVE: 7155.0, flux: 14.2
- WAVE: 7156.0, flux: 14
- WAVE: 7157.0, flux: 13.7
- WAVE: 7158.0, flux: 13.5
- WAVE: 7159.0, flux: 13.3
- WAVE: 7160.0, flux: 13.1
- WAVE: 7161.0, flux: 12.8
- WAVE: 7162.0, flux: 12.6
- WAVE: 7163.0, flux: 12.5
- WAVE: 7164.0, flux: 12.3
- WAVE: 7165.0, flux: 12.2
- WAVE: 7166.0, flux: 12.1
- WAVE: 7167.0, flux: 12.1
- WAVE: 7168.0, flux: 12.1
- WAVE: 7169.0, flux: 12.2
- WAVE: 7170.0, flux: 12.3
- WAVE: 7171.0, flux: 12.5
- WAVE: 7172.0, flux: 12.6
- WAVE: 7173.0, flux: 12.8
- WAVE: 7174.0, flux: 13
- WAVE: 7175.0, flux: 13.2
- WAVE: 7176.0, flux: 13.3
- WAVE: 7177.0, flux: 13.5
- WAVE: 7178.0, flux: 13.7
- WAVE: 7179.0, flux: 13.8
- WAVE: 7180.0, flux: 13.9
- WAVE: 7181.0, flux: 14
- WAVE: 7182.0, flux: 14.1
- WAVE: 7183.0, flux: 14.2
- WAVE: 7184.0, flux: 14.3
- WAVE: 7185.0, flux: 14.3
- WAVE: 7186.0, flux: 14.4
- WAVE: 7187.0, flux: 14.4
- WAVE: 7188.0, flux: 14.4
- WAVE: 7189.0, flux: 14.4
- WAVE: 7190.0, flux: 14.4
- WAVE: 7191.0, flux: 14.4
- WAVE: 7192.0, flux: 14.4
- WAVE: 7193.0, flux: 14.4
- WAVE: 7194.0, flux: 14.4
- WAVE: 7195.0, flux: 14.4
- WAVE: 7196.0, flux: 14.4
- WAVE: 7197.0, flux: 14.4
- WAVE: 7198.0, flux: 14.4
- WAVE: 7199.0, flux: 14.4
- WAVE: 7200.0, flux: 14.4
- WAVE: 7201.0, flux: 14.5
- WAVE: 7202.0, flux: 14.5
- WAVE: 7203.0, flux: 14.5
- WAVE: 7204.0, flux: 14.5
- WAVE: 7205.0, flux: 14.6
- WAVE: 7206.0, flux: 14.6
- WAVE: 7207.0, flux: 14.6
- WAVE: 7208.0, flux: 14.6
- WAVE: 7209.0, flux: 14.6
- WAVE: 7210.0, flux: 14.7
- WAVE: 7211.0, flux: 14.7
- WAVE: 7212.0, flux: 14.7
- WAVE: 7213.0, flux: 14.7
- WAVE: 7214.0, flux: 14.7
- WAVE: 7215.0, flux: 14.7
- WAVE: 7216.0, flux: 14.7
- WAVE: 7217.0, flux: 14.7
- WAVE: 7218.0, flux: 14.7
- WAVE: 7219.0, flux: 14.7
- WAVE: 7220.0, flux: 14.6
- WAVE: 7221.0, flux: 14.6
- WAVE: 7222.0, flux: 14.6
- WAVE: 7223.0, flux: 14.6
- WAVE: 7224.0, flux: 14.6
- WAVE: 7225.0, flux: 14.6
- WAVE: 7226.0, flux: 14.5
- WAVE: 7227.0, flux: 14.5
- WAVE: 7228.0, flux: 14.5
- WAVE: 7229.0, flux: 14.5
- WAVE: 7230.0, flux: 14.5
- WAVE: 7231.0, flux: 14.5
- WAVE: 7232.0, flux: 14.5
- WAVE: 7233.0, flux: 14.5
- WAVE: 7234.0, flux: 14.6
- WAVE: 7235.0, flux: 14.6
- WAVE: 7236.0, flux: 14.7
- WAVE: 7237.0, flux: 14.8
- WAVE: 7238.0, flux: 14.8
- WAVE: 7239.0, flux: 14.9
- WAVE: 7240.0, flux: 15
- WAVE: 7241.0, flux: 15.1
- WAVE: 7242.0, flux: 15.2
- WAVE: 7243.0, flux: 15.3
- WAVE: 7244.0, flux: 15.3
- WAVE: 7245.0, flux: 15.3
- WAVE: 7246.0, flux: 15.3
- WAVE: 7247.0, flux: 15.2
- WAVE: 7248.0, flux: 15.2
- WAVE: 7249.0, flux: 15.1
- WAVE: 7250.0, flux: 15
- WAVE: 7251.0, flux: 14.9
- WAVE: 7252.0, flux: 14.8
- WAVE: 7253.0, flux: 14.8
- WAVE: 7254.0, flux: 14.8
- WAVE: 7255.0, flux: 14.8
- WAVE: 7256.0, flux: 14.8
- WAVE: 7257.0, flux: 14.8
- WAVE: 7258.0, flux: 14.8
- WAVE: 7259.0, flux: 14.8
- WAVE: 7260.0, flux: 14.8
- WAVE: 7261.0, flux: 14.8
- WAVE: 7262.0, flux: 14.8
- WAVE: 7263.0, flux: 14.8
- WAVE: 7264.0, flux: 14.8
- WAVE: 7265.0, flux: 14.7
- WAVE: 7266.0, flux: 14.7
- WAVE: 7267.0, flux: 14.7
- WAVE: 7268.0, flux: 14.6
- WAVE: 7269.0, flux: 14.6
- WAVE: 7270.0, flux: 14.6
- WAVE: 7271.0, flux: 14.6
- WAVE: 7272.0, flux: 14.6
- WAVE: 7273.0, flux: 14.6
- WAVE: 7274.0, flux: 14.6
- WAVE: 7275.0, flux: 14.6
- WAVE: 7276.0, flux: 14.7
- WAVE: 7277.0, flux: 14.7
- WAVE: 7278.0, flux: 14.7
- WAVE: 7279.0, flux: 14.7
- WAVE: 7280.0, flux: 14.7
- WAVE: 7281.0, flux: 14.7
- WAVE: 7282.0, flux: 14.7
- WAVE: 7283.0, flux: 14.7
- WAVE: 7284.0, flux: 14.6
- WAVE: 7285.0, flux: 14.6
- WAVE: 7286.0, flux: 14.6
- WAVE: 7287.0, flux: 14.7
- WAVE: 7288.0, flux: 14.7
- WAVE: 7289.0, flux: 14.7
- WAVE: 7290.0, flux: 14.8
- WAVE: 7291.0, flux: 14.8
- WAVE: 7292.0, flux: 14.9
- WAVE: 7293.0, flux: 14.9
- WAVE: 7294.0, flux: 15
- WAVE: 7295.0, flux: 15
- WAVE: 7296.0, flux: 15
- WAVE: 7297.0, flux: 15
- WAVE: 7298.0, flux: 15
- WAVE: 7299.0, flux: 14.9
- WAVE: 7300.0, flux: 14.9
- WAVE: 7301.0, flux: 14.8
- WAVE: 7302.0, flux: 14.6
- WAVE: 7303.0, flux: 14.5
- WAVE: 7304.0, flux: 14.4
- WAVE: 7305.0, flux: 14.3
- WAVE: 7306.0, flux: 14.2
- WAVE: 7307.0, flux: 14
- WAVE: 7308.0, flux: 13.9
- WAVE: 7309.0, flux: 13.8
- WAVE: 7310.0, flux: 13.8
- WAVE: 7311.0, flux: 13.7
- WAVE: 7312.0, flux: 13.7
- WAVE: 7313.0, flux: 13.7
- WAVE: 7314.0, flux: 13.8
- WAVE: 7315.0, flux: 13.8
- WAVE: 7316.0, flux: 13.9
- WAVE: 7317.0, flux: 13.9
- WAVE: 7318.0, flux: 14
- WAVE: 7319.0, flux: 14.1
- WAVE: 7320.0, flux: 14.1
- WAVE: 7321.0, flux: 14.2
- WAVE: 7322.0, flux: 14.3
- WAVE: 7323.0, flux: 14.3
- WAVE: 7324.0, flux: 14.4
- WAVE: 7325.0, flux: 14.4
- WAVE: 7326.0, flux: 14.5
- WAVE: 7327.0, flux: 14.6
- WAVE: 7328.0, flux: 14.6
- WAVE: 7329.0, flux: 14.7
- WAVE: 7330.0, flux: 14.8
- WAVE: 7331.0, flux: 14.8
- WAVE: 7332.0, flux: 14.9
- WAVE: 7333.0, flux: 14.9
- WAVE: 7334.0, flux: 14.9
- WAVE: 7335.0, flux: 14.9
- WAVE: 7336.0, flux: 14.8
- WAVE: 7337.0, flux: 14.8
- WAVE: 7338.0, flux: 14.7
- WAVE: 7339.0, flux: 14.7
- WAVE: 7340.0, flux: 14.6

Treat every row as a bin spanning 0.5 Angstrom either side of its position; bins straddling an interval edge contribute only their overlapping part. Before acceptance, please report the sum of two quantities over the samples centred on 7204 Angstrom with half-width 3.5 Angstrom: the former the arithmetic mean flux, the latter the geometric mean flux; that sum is 29.1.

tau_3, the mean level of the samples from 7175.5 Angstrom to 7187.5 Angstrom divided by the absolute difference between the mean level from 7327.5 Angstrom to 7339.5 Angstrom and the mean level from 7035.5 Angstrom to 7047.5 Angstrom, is 31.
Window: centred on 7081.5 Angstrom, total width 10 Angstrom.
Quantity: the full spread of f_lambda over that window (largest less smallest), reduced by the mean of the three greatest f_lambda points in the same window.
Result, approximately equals -14.4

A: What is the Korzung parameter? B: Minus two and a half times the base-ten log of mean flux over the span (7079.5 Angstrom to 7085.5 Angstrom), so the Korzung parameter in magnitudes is -2.91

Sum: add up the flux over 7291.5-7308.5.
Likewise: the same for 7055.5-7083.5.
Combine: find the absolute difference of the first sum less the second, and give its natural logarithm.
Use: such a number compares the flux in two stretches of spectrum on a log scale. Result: 5.1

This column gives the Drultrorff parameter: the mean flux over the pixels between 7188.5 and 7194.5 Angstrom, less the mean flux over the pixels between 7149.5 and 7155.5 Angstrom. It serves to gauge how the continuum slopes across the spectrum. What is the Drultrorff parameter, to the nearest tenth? -0.2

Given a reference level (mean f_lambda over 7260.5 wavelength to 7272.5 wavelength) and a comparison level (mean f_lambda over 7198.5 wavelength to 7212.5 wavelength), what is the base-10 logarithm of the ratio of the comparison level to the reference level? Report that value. -0.004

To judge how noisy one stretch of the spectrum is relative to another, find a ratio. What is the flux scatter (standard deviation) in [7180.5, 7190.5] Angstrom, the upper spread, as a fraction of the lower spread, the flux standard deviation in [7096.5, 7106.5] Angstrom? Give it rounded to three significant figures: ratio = 1.18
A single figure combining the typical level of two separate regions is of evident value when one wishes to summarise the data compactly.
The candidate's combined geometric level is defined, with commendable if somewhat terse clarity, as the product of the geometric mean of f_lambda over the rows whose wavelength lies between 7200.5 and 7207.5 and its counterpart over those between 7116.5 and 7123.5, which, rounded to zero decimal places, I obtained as 209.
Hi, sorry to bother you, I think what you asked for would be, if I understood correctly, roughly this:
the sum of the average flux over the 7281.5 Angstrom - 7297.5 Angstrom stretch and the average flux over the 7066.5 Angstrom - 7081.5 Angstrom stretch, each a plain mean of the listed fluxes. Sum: 29.4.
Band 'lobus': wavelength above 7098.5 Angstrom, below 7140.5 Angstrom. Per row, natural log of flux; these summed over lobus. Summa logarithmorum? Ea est 113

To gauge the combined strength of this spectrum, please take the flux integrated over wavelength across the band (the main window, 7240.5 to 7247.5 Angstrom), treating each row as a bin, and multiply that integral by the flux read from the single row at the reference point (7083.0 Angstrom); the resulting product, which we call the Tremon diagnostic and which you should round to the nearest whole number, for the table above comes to 1558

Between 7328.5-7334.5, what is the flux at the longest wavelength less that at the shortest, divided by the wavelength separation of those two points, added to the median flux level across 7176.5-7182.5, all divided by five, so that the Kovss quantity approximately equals 2.78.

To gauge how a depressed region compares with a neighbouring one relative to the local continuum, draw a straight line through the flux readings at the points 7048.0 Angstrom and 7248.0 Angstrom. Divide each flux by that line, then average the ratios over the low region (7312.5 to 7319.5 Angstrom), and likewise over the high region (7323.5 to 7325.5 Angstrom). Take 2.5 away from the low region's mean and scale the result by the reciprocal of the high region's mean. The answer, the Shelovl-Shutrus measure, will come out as -1.71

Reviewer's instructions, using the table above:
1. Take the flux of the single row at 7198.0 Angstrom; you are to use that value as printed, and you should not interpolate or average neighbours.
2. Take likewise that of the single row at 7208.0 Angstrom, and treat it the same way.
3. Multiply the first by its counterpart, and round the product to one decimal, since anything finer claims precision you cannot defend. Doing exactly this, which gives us 210.2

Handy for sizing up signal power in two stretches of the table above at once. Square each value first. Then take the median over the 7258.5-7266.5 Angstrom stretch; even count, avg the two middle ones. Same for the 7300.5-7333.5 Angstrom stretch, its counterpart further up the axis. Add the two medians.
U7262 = 424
